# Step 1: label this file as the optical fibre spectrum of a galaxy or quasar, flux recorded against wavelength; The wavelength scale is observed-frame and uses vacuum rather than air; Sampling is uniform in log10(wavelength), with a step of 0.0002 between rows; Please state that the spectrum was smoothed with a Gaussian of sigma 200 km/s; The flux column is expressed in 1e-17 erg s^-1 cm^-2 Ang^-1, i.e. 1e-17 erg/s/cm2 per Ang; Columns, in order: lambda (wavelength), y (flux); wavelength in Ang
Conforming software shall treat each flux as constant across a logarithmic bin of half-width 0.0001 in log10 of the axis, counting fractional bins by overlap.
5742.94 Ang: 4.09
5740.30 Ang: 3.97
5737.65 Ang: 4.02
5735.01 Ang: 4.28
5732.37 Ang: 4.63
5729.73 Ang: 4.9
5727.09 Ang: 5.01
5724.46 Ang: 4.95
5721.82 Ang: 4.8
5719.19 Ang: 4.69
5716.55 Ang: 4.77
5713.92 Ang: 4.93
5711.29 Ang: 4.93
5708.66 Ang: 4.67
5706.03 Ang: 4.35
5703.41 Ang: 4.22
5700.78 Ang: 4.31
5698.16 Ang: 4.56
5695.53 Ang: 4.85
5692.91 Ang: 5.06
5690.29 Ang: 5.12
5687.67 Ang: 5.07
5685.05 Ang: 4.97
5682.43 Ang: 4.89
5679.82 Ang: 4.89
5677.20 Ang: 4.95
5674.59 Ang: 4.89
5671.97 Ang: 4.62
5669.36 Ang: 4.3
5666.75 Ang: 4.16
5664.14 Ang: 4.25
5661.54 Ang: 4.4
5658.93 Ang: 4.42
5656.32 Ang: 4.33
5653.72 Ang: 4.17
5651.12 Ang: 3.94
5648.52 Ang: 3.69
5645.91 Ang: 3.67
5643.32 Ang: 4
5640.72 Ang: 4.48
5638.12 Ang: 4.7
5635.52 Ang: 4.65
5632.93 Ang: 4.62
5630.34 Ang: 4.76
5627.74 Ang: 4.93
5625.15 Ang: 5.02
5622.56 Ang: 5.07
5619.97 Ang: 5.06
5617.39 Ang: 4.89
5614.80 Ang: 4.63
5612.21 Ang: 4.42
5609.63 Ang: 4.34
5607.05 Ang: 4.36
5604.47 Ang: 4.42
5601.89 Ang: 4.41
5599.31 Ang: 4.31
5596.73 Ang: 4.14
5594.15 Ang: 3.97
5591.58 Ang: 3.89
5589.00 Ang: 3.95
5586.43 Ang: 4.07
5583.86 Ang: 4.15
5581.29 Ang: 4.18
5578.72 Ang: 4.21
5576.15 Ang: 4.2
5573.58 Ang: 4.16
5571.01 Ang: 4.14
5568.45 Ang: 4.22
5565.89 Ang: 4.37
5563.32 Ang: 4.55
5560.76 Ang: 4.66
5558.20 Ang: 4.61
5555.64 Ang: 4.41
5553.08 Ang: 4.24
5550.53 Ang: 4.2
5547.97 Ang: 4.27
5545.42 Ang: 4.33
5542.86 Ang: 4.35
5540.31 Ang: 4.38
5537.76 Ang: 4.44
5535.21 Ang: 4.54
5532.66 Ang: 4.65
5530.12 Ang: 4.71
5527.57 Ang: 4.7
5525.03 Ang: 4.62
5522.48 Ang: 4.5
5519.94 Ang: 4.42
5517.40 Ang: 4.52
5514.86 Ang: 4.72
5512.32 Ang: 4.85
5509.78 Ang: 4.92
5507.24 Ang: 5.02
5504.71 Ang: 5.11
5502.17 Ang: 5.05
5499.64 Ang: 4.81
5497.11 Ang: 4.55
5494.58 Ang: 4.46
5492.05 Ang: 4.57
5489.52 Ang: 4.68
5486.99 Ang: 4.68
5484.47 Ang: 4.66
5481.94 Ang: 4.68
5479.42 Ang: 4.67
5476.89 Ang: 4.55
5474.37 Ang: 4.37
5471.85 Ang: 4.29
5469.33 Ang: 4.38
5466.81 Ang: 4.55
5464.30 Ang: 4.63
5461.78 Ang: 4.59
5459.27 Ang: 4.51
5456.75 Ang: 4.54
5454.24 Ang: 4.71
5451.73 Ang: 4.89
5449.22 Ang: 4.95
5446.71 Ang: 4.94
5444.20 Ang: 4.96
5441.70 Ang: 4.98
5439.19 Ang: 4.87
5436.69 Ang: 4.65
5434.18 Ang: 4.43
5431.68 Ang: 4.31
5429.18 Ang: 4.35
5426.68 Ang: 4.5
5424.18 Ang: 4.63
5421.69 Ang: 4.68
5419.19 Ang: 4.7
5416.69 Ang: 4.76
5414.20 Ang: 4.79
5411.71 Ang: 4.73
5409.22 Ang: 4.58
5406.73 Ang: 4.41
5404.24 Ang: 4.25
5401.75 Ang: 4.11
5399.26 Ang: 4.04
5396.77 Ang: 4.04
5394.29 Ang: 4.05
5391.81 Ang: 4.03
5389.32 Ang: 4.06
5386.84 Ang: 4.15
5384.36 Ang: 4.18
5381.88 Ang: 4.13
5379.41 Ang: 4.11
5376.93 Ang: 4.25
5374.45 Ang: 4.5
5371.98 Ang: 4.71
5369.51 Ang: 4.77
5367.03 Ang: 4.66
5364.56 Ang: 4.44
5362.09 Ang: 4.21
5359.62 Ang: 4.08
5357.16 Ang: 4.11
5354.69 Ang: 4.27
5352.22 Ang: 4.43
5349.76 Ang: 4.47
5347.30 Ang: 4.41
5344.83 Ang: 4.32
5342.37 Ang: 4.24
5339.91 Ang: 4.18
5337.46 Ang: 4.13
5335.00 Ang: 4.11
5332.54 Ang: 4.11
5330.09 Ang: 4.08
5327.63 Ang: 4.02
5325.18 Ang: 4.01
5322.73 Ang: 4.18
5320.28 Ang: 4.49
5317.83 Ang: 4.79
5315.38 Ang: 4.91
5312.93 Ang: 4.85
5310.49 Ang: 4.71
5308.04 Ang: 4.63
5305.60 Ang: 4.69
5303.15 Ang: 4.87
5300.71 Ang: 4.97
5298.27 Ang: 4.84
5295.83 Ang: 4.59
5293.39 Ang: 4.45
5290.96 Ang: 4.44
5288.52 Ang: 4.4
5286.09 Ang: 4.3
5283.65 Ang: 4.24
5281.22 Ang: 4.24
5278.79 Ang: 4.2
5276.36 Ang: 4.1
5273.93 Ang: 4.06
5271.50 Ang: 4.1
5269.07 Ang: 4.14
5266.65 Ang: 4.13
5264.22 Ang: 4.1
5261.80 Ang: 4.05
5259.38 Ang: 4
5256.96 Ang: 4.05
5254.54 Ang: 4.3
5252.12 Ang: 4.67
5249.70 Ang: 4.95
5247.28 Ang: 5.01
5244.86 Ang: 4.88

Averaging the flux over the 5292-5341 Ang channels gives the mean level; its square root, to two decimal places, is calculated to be 2.12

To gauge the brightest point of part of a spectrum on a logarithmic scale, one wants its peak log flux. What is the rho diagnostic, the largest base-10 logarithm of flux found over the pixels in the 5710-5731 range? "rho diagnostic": 0.700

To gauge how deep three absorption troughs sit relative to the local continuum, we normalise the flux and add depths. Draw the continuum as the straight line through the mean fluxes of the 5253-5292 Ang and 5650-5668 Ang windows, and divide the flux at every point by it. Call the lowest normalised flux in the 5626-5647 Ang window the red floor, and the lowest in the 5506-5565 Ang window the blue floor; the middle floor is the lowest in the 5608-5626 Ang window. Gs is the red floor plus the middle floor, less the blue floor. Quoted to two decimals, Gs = 0.90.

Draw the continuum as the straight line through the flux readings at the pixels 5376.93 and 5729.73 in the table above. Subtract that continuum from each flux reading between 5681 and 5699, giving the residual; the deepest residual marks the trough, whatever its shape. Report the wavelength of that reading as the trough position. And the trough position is 5698.16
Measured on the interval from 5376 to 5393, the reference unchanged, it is 5391.81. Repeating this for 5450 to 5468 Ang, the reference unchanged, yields 5459.27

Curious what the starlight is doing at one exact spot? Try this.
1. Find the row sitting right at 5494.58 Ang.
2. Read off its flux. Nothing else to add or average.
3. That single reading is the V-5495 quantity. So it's 4.46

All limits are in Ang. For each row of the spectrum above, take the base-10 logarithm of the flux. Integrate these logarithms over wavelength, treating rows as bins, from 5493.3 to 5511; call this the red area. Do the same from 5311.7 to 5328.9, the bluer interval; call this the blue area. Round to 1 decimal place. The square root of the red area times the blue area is 11.6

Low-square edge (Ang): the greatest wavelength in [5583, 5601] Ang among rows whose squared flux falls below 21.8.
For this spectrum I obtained 5599.31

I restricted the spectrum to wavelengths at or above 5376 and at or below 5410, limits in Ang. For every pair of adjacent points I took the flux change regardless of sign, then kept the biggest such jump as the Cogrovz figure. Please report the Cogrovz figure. 0.170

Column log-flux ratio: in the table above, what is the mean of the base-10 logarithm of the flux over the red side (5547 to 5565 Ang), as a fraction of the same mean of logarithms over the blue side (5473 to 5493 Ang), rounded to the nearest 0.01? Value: 0.97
